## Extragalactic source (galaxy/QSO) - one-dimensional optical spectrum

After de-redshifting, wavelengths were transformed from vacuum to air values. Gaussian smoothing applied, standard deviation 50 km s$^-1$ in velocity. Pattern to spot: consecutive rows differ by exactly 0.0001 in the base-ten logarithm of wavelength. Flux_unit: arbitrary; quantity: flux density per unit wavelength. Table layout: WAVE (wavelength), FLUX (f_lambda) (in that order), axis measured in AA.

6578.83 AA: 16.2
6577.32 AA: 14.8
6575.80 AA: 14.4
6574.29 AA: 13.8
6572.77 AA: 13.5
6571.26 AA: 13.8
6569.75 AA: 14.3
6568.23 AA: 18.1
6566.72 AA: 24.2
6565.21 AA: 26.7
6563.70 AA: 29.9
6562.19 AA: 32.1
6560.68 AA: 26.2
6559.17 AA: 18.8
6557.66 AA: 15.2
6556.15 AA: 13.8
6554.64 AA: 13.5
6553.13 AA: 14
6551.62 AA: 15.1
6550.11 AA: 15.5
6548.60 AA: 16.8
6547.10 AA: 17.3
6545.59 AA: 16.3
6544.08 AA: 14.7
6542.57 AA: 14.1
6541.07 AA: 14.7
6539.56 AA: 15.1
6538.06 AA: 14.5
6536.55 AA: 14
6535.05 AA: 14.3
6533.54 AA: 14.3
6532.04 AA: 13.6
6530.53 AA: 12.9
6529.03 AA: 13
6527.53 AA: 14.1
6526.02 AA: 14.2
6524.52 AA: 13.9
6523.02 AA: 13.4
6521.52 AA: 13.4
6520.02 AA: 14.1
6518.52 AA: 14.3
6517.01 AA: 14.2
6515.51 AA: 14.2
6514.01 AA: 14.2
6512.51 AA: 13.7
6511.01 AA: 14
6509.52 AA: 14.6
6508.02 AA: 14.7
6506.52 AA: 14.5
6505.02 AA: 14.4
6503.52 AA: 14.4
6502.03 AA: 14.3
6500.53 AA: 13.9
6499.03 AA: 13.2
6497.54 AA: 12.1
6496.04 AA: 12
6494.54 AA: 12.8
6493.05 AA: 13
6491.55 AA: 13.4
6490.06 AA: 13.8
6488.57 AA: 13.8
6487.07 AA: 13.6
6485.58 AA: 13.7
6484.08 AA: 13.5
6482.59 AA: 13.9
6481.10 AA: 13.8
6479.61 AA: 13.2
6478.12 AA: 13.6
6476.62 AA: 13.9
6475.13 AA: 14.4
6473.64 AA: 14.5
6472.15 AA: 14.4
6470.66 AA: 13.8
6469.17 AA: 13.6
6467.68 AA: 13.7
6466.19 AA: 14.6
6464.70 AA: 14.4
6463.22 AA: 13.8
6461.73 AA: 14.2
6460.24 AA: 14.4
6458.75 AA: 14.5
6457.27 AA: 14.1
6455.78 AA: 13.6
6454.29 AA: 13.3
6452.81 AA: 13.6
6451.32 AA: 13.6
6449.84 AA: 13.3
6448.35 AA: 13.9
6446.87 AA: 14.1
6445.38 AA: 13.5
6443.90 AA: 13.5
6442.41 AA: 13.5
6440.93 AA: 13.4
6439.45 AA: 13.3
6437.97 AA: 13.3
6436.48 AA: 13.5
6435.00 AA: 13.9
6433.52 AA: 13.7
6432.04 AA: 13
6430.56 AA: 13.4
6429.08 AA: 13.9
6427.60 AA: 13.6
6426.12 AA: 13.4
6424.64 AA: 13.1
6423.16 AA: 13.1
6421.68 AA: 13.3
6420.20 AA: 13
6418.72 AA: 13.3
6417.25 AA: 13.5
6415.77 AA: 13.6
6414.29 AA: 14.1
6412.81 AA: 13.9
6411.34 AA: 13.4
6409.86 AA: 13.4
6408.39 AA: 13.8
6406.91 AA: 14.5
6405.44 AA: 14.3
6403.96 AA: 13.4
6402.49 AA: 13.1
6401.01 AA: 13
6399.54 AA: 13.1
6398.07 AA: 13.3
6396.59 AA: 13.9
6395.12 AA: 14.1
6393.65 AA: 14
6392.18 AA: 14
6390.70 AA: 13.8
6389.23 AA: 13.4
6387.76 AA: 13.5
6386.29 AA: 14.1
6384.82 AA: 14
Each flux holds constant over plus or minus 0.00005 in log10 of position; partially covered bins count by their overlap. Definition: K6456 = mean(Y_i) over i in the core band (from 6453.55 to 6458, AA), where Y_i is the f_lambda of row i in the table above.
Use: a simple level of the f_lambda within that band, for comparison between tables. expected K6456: 13.7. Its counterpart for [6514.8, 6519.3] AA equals 14.2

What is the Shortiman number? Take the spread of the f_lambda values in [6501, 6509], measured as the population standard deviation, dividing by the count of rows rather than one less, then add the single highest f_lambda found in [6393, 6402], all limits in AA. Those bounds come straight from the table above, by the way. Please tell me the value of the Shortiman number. 14.2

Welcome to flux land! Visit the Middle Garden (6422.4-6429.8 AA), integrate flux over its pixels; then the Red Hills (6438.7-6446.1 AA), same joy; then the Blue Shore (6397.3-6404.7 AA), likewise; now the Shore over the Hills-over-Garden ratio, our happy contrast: 97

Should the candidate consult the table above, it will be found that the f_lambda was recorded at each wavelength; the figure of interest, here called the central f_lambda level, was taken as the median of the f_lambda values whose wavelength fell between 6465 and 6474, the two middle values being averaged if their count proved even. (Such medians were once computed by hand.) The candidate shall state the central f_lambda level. 14.1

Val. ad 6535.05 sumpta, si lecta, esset 14.3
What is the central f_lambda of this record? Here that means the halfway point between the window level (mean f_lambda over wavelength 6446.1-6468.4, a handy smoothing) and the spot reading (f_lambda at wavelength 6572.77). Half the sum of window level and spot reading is 13.7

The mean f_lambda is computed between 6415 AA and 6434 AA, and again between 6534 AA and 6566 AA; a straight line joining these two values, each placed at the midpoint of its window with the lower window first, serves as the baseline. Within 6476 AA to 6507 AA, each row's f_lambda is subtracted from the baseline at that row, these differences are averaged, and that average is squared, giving 4.6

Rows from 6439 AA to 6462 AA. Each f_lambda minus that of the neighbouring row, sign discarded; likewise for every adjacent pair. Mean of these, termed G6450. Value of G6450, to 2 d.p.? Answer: 0.25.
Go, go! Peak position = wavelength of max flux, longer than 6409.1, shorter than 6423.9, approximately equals 6414.29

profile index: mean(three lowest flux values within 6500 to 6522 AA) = 13.7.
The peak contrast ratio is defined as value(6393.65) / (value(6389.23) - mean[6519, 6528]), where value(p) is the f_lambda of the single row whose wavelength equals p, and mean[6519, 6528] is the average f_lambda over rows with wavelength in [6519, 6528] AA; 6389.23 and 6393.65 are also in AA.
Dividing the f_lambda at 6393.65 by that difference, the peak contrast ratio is -31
